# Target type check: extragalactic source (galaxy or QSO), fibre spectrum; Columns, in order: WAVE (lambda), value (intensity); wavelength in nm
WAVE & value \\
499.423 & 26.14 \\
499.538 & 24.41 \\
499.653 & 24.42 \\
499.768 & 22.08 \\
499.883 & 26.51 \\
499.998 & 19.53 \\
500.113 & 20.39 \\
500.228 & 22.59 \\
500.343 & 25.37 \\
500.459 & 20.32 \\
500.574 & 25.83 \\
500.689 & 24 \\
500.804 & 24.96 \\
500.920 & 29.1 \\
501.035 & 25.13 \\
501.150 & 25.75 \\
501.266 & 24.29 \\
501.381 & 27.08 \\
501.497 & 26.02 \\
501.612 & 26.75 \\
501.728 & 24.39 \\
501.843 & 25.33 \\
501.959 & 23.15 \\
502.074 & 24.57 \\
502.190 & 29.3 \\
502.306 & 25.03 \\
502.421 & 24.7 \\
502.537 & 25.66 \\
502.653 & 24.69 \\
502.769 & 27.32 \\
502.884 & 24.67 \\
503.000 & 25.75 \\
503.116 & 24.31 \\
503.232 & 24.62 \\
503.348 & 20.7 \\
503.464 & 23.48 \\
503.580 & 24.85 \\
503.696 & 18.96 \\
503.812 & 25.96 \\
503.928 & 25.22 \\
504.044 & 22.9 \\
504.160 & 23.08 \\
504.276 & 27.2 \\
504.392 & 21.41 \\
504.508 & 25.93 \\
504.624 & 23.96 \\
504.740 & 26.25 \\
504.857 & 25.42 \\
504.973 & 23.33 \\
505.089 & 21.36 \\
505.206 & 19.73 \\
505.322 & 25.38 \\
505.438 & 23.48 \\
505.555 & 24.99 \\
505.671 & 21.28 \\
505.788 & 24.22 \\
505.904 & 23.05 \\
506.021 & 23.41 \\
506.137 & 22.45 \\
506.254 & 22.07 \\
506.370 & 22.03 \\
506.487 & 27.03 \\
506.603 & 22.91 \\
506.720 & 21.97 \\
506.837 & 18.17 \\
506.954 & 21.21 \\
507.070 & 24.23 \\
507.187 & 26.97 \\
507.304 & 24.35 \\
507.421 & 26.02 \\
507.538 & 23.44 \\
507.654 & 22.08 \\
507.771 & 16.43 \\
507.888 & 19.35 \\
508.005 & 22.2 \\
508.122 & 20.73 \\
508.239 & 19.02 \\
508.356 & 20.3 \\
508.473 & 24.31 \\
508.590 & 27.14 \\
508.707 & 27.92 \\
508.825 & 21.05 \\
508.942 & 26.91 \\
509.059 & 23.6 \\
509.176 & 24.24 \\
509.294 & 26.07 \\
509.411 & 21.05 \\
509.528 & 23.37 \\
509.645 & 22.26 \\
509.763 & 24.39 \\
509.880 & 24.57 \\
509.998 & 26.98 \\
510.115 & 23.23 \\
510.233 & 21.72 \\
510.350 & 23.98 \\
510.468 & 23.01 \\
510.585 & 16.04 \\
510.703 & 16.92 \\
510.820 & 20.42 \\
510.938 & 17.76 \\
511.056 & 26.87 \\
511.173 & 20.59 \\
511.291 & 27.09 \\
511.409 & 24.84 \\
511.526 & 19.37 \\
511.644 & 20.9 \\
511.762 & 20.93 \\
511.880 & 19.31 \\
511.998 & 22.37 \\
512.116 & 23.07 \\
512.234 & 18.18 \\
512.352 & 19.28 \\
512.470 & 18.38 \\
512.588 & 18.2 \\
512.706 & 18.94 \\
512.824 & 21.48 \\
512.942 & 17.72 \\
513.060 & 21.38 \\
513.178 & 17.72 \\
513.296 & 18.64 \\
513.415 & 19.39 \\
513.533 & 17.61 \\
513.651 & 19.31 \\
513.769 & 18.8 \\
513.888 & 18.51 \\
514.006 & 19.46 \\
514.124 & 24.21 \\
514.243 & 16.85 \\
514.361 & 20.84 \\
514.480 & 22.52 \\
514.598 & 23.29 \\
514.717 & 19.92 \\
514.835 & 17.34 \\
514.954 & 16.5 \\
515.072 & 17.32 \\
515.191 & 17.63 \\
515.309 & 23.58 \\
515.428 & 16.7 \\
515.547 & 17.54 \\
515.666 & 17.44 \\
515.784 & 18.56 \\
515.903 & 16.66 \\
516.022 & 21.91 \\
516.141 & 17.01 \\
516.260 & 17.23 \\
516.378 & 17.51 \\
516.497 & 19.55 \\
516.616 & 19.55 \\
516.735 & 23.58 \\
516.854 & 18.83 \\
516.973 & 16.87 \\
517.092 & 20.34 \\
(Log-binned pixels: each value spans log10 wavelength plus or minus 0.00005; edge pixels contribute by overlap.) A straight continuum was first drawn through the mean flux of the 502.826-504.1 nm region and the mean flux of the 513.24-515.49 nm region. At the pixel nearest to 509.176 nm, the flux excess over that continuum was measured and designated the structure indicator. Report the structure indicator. 3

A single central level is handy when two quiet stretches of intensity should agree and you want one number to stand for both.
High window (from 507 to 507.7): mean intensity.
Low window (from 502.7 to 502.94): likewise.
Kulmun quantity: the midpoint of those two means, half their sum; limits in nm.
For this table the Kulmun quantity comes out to 25.3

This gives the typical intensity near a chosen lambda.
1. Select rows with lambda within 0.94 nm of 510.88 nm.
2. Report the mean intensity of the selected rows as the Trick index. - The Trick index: 21.9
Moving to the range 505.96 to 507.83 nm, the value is 22.8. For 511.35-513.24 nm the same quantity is 20.1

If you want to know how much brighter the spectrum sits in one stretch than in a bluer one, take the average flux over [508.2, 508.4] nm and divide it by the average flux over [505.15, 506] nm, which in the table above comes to 0.849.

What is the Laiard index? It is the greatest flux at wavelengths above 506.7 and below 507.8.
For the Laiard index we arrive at 26.97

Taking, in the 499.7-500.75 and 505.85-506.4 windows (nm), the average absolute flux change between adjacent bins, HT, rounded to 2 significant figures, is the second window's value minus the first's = -3.3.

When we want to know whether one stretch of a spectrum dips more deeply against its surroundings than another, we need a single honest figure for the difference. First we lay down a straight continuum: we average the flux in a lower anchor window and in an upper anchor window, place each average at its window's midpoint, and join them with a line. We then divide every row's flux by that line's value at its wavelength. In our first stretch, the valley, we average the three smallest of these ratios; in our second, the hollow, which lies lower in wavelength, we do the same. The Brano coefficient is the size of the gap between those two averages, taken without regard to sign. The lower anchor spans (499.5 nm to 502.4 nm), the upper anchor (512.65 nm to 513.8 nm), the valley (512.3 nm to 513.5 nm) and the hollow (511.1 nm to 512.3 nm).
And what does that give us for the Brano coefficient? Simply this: 0.033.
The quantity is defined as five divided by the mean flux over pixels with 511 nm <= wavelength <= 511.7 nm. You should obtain 0.215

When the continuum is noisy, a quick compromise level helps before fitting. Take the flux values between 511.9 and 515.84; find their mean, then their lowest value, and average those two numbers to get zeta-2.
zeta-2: 17.9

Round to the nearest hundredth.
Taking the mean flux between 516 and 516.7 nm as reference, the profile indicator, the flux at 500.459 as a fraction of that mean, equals 1.08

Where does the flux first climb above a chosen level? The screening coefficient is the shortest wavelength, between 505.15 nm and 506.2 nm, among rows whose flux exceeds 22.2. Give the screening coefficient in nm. 505.322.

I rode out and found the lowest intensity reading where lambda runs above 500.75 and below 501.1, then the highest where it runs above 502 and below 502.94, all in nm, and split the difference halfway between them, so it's 27.1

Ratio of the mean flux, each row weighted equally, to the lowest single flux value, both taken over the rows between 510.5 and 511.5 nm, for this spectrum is 1.33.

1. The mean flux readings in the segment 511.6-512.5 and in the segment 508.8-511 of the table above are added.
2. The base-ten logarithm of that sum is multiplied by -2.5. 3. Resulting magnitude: -4.08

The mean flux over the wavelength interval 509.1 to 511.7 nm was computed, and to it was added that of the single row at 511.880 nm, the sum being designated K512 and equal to 42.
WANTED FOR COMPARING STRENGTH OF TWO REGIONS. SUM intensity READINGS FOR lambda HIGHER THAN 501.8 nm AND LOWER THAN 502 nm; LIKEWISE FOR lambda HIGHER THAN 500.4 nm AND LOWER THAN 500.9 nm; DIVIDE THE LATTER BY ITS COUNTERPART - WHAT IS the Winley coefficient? 2.0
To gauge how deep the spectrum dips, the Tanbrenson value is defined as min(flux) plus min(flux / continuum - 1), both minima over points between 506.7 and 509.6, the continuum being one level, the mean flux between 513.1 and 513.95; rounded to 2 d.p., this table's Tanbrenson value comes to 16.31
